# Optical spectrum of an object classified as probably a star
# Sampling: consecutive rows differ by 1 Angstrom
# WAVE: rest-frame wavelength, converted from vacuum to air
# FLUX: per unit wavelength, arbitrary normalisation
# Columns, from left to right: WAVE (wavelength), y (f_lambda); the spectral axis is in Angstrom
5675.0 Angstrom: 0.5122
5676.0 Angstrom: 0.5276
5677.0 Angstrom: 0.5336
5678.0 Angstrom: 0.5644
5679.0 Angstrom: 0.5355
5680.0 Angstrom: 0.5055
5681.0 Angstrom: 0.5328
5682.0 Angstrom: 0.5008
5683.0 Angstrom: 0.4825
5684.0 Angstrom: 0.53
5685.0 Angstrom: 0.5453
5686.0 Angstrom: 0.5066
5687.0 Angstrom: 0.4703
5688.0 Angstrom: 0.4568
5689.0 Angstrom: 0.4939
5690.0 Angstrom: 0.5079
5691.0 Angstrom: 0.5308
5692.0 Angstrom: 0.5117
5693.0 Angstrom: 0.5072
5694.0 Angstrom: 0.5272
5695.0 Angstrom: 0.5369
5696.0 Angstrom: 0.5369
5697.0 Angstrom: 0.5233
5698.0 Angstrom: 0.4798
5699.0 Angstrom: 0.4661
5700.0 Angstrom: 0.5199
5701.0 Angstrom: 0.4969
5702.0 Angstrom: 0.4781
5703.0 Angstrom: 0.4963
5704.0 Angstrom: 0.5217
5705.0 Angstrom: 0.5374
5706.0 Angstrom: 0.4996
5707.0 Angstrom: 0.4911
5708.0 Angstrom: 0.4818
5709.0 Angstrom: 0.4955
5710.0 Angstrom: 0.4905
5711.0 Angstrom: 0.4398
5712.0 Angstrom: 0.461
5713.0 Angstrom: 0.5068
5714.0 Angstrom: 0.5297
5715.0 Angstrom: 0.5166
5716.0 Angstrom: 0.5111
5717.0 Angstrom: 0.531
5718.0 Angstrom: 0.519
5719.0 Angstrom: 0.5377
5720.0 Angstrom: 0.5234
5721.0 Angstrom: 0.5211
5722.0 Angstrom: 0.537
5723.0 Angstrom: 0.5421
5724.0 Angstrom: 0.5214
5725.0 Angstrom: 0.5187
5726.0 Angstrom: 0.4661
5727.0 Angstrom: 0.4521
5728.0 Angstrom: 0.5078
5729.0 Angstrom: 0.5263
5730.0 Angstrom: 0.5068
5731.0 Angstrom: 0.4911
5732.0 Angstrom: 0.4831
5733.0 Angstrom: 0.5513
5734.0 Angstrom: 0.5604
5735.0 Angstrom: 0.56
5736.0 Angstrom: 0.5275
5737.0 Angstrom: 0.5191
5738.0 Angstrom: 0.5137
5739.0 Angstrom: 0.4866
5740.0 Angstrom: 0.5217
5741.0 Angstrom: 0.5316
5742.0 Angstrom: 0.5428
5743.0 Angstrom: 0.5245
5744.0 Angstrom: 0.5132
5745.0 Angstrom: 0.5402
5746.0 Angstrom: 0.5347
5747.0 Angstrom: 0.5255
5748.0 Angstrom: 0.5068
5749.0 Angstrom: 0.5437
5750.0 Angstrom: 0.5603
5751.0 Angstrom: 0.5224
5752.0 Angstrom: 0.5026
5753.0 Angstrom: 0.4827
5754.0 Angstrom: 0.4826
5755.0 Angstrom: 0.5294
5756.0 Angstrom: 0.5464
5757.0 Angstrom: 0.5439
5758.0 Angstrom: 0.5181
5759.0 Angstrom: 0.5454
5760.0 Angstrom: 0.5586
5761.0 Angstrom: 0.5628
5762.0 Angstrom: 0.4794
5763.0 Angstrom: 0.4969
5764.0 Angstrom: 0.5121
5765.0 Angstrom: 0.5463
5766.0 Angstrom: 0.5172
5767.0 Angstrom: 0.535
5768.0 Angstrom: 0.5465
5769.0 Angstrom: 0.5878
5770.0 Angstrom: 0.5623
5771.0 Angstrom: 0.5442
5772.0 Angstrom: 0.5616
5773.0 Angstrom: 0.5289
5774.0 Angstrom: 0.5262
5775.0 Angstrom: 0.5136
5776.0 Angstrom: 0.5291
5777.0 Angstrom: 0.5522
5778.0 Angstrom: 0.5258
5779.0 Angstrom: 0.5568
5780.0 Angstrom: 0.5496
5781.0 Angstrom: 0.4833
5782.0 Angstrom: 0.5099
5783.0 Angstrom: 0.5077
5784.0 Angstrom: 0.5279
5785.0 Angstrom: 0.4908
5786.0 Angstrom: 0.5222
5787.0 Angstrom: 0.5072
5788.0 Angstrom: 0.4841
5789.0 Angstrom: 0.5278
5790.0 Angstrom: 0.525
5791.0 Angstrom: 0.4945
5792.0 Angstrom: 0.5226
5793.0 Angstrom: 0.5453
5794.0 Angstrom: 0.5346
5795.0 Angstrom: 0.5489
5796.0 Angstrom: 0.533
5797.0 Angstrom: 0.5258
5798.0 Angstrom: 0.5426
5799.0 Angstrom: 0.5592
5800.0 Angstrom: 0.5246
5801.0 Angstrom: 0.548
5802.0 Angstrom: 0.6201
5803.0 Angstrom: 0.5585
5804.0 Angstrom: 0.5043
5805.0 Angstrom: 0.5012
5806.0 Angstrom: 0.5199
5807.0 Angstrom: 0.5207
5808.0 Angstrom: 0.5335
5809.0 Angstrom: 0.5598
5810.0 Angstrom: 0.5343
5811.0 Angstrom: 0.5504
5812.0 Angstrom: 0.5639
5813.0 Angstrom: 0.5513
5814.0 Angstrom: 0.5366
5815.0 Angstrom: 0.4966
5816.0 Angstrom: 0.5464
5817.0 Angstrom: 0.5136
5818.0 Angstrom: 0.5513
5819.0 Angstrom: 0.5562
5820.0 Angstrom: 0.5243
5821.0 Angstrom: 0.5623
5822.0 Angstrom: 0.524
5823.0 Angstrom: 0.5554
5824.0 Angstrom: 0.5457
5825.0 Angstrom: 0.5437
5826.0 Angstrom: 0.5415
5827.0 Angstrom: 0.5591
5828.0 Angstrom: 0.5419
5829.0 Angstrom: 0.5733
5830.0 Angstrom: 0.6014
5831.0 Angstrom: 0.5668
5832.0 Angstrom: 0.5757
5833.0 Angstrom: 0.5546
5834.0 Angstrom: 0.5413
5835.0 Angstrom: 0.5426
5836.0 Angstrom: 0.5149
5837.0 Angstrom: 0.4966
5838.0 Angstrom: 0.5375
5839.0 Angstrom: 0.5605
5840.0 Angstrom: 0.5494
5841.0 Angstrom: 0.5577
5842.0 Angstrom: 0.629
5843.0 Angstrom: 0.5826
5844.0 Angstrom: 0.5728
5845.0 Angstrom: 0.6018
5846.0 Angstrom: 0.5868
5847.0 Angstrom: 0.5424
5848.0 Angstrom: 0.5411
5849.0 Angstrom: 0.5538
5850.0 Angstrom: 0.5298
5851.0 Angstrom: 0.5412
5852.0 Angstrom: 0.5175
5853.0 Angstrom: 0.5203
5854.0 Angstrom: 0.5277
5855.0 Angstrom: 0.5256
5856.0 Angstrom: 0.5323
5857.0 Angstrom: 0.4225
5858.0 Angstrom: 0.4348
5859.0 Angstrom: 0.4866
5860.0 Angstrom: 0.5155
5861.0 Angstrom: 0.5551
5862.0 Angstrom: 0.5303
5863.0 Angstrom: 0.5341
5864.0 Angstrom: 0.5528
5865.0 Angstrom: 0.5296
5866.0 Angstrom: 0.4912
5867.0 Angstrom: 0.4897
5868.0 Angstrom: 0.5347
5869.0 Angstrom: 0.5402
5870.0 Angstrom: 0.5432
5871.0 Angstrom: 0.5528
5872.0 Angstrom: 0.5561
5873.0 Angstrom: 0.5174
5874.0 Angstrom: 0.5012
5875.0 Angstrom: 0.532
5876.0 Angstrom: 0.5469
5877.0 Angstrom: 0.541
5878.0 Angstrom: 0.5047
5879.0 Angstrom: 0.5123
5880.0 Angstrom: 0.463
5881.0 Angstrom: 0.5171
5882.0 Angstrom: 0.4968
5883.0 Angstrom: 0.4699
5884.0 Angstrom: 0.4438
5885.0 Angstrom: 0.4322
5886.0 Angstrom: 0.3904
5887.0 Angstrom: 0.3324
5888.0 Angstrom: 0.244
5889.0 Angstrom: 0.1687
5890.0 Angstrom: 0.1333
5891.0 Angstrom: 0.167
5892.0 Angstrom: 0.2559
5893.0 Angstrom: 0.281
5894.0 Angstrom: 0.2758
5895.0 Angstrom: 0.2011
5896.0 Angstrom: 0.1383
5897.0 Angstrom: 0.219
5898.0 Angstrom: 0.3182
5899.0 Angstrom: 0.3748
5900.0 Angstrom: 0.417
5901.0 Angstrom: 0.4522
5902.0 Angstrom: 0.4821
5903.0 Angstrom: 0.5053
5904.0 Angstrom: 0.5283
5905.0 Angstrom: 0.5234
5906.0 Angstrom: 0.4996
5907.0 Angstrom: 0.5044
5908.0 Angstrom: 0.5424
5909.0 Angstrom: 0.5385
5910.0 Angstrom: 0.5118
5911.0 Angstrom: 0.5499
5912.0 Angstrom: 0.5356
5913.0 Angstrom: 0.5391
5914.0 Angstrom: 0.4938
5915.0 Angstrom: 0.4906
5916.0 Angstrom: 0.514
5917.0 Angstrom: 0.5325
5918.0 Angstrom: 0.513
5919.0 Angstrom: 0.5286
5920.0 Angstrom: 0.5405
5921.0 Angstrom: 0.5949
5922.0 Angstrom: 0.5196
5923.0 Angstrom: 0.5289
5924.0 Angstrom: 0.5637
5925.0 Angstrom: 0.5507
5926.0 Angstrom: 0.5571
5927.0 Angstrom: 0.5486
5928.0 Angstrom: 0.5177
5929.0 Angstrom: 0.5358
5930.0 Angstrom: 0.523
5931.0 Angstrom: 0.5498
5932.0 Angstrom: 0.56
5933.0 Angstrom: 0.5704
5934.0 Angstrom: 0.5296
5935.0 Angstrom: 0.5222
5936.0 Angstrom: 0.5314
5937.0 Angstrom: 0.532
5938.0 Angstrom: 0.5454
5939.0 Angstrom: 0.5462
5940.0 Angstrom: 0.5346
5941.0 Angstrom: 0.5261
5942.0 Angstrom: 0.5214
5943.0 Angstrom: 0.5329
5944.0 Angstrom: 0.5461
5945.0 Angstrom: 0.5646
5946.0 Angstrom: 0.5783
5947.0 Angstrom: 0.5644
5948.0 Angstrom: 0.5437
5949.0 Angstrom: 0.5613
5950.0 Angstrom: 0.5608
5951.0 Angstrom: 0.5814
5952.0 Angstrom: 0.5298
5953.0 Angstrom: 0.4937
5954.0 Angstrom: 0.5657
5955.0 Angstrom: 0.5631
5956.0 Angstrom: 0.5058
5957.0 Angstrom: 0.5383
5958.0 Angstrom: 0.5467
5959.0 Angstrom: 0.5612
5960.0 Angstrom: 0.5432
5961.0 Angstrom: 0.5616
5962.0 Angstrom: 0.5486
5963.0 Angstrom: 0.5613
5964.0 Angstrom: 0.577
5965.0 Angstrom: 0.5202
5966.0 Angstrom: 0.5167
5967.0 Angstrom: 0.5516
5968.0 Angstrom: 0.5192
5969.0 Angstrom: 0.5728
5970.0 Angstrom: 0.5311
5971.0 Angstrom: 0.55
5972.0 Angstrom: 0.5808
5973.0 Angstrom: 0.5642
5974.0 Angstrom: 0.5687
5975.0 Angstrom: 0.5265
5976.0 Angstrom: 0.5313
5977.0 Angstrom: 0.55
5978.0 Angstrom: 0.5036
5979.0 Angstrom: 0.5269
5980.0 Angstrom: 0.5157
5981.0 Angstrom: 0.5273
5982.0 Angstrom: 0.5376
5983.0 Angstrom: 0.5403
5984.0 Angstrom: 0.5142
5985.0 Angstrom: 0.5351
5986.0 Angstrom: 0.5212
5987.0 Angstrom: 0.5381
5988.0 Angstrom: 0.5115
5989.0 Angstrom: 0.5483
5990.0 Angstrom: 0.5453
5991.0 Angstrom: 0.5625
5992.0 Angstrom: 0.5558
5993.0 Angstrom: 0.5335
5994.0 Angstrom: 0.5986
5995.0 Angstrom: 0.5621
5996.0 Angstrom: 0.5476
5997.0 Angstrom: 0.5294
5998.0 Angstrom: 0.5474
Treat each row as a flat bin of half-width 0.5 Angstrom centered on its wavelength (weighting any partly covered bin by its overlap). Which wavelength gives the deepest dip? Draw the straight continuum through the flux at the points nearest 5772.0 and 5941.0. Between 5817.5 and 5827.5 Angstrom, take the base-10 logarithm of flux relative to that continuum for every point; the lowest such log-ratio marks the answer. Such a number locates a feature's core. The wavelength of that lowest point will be 5820.0 Angstrom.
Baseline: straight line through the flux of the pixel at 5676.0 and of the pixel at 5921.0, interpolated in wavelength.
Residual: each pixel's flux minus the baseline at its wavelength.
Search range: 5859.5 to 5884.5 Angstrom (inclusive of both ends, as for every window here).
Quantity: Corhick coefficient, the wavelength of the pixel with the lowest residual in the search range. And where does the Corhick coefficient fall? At 5884.0 Angstrom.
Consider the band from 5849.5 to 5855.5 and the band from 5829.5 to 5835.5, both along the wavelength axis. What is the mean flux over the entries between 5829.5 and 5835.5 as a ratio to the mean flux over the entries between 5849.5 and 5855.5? 1.070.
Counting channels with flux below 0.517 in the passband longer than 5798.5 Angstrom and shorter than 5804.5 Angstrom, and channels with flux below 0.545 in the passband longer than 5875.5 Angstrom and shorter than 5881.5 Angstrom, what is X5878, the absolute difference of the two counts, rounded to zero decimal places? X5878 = 4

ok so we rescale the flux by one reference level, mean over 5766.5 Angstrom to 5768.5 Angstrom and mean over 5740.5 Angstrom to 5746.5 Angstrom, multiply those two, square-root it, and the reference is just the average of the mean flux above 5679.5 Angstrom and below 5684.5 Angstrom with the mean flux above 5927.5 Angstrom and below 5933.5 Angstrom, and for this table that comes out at 1.02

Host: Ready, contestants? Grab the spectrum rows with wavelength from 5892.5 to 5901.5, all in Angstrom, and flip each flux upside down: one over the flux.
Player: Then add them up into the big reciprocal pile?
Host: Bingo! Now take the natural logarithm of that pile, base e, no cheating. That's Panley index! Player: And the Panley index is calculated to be 3.5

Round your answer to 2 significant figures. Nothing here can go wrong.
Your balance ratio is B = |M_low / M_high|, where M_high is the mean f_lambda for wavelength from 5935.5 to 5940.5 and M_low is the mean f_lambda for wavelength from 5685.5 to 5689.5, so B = 0.90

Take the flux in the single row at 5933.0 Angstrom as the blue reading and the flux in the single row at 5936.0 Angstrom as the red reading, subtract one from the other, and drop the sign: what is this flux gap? 0.039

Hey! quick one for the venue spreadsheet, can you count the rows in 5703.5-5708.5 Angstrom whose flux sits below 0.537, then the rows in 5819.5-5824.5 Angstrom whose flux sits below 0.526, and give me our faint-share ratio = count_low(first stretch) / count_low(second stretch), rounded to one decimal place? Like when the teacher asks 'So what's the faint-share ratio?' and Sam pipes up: 2.0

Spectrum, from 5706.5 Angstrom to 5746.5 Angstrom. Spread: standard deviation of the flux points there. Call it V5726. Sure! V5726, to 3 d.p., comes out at 0.028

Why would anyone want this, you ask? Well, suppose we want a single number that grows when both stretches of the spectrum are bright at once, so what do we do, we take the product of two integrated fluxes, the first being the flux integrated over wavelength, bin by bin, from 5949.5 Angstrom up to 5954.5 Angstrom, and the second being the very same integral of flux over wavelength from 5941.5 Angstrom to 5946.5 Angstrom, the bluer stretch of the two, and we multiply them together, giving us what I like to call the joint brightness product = 7.5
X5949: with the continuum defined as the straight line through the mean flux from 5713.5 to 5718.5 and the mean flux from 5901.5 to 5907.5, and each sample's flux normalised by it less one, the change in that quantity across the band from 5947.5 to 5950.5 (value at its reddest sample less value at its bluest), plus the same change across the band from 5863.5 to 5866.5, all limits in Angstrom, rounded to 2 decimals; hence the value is -0.09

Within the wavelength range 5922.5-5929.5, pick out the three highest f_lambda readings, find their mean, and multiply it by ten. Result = 5.57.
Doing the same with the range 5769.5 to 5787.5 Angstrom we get 5.60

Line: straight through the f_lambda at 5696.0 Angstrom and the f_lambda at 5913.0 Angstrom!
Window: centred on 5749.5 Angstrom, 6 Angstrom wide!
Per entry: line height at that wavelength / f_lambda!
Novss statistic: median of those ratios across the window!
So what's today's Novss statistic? 1.03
